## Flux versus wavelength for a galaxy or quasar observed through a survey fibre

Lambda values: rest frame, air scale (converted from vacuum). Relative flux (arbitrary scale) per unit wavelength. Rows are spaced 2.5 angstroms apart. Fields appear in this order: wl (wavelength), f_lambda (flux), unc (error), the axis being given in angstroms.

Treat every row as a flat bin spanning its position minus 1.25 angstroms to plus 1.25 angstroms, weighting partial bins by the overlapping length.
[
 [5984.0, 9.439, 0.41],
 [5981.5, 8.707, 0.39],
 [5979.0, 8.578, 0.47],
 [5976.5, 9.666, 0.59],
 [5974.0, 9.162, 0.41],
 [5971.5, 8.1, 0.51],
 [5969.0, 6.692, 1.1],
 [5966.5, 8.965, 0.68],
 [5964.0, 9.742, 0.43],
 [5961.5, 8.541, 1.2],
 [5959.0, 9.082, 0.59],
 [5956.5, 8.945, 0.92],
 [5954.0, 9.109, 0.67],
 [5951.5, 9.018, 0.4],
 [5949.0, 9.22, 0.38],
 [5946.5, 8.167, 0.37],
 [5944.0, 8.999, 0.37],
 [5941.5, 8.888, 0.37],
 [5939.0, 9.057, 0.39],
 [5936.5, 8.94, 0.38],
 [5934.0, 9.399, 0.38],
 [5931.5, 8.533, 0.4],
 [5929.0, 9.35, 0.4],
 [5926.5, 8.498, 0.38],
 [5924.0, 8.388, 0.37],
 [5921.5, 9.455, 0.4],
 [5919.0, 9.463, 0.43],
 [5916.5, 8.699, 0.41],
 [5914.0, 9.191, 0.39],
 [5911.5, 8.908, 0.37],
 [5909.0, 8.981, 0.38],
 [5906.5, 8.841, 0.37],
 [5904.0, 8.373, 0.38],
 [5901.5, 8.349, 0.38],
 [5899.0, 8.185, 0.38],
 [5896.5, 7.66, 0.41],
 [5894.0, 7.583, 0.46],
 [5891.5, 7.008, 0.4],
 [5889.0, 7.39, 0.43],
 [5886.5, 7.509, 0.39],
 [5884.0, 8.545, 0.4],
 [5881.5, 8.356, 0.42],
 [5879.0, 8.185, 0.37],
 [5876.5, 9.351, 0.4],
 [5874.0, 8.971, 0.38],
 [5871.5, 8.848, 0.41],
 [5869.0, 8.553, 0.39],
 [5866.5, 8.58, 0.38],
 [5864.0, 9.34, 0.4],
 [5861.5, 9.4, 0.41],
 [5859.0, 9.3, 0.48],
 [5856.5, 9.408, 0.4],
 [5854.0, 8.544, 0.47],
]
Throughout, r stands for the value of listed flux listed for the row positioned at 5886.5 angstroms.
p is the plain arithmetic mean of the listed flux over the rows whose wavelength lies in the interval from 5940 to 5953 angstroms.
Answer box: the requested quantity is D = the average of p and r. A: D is 8.2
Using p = 8.9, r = 7.509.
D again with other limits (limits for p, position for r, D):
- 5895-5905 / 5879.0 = 8.2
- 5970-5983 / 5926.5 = 8.7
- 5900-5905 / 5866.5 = 8.5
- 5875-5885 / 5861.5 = 9.0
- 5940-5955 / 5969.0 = 7.8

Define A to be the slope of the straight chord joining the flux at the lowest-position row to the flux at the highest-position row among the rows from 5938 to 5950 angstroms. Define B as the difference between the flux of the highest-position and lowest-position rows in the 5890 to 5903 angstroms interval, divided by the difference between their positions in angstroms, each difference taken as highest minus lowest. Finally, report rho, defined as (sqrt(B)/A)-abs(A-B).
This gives 22.3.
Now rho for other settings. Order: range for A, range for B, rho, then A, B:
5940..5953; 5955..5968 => 3.4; 0.01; 0.002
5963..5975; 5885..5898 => -2.2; -0.06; 0.015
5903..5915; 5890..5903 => 4.4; 0.08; 0.134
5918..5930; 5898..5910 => -25.1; -0.01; 0.080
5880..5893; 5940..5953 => -1.0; -0.13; 0.013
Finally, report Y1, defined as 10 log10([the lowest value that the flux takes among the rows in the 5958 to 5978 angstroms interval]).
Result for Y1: 8.26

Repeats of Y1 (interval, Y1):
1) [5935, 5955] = 9.12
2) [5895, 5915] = 8.84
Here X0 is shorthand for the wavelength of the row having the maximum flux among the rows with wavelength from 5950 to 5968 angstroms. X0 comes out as 5964.0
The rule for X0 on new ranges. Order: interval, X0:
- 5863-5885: 5876.5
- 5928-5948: 5934.0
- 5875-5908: 5876.5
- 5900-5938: 5919.0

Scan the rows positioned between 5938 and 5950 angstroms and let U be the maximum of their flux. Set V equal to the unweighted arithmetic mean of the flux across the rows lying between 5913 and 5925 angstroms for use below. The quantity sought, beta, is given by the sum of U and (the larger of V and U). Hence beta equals 18.4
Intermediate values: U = 9.22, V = 9.0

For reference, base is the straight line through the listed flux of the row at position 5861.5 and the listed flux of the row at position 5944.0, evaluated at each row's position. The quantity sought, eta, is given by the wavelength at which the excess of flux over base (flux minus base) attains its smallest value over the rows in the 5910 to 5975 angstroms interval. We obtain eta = 5969.0 angstroms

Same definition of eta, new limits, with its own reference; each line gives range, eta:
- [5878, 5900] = 5891.5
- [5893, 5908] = 5894.0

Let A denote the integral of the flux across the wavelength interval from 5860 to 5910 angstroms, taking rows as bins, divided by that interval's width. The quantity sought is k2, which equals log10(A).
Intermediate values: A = 8.40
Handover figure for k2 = 0.924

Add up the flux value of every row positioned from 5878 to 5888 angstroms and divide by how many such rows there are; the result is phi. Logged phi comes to 8.1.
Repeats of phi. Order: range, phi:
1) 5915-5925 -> 9.0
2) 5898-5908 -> 8.4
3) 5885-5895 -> 7.4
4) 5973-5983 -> 9.0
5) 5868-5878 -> 8.9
